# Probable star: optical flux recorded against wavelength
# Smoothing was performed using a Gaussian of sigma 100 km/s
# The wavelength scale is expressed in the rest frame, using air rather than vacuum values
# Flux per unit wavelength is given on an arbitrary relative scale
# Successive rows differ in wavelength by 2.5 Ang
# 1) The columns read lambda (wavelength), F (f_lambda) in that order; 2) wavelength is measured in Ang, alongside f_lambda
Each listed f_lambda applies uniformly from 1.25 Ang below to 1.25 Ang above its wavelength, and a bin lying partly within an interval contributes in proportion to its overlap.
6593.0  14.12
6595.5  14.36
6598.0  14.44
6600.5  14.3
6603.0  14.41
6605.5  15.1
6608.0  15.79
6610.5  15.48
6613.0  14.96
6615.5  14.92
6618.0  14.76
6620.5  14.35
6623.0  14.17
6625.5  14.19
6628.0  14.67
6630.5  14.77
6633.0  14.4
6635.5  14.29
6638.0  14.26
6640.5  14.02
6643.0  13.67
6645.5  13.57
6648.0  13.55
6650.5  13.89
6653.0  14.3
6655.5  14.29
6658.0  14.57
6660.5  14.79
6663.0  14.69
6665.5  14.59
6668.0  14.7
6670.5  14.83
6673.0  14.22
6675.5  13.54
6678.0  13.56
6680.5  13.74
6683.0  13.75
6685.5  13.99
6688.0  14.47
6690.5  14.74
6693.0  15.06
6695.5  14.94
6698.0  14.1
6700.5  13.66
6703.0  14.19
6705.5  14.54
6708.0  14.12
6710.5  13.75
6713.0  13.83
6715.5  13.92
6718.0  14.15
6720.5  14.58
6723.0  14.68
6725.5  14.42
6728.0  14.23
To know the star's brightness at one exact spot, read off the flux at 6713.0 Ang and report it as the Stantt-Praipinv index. 13.83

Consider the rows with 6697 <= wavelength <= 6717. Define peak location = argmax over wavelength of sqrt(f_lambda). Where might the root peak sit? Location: 6705.5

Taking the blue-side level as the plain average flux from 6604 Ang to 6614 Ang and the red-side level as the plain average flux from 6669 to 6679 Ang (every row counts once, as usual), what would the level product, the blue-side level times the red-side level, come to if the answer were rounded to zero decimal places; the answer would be 215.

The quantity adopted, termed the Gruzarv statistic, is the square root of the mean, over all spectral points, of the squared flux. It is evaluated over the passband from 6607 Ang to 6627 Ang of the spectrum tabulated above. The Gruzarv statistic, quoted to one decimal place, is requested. 14.8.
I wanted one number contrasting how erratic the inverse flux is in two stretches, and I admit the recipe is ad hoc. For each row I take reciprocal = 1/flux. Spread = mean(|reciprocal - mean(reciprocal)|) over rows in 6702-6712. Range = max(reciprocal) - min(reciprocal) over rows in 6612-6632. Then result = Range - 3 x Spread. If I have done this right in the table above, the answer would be 0.001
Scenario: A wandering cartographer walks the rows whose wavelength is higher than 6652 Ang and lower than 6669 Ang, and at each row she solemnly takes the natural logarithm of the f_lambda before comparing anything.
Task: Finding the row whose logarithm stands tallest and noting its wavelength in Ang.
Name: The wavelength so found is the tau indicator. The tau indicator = 6660.5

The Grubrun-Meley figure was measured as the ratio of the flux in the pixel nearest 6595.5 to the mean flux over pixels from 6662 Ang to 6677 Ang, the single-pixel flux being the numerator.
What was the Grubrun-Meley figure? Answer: 1.00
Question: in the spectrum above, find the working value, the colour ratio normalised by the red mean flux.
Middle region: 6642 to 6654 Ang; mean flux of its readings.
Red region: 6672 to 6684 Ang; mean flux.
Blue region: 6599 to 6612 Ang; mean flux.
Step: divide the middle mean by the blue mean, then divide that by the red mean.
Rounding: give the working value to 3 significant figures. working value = 0.0668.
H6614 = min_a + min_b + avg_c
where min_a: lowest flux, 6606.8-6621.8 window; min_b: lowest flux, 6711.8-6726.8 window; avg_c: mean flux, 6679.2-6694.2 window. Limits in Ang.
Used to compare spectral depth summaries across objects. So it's 42.5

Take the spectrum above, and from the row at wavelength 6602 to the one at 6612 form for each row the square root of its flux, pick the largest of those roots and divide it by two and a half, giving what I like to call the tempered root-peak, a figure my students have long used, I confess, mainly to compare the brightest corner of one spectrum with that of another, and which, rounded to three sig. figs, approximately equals 1.59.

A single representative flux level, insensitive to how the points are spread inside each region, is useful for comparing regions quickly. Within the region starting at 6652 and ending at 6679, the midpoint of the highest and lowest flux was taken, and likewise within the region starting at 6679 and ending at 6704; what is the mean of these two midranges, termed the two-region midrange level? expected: 14.3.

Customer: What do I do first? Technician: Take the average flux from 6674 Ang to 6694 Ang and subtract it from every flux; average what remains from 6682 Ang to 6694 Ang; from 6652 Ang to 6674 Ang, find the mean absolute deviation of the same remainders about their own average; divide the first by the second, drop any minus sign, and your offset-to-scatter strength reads 1.6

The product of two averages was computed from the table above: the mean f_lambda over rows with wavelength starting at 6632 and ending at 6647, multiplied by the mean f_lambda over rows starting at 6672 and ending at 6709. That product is 199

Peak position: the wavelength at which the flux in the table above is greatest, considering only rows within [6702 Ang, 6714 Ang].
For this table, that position 6705.5 Ang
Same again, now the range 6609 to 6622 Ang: 6610.5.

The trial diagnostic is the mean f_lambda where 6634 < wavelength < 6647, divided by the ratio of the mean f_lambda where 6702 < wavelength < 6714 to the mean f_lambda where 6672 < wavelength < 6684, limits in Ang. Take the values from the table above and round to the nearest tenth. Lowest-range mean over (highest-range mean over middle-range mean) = 13.6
